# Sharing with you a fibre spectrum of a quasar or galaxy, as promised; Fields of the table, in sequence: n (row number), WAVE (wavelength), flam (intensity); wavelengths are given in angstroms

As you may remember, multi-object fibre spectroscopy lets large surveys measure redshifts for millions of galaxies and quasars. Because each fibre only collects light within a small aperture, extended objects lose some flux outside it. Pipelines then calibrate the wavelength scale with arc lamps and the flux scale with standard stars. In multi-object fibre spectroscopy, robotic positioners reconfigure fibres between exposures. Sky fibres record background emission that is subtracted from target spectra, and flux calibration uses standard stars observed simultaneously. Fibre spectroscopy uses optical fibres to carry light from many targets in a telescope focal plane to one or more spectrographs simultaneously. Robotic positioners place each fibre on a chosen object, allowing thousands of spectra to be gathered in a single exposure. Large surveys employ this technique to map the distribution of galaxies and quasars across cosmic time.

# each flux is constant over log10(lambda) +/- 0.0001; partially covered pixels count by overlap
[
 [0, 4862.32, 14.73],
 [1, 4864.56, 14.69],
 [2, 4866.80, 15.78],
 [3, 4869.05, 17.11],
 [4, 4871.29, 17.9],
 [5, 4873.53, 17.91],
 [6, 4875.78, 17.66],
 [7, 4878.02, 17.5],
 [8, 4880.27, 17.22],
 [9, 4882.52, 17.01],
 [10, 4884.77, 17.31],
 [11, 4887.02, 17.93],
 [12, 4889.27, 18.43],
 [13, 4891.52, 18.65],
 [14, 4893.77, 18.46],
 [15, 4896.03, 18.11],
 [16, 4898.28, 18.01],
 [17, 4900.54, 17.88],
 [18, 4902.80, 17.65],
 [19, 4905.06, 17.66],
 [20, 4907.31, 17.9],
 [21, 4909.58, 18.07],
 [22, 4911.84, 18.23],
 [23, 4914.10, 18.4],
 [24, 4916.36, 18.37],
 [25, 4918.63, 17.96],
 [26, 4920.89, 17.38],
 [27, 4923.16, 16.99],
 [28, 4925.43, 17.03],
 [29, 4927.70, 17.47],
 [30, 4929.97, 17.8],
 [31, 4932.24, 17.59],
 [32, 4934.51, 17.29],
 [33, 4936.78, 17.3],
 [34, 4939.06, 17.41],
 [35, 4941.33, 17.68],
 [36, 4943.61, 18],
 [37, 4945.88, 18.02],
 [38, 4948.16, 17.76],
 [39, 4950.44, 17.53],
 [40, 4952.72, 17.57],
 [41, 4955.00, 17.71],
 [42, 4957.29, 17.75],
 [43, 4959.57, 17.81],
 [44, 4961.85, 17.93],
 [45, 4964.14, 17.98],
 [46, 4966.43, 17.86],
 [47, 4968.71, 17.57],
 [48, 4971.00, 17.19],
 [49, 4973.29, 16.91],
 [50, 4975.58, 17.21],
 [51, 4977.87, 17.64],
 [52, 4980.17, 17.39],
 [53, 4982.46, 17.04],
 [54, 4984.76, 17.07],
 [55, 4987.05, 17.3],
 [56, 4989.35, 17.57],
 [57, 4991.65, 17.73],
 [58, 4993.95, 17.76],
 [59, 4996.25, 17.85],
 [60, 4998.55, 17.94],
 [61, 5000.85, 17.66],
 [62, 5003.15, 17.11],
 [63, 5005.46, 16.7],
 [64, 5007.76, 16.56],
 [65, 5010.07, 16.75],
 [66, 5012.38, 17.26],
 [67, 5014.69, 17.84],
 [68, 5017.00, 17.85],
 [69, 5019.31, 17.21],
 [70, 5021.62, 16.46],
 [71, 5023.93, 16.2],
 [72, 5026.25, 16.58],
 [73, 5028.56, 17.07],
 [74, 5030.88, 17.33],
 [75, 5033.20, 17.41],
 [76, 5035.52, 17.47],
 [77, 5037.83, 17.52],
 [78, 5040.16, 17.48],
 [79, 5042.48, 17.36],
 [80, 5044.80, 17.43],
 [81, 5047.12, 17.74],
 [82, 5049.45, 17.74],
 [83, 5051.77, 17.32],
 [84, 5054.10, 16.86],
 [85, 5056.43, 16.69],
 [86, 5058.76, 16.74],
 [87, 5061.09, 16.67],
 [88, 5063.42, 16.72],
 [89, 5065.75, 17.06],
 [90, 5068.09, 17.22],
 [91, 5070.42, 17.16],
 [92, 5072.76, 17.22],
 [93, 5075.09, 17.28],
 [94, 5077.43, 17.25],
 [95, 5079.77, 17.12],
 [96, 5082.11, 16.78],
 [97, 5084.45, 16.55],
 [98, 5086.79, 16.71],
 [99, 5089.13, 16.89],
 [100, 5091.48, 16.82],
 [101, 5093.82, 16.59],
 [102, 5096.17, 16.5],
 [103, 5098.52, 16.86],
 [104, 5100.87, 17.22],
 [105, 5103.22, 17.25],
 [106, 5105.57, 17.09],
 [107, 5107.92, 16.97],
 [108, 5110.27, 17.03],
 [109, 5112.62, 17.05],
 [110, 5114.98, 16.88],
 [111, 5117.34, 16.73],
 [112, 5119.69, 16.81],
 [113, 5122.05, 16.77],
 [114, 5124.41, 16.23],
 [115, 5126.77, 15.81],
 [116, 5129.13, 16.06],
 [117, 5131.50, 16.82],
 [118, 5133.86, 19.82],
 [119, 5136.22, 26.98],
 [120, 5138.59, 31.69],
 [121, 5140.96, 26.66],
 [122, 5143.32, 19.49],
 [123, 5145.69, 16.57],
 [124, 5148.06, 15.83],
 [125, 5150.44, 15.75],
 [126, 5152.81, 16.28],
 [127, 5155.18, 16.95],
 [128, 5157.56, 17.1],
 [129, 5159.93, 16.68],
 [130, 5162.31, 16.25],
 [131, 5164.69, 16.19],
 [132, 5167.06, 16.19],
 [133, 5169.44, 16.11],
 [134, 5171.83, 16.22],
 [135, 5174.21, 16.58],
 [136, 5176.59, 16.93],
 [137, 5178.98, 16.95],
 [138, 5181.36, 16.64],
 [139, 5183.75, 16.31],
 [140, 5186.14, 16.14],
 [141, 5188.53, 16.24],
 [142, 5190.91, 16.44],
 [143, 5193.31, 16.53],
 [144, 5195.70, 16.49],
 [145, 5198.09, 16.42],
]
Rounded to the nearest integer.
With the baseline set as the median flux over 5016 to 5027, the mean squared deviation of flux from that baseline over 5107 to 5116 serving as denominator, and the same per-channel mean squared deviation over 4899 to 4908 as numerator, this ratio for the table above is 9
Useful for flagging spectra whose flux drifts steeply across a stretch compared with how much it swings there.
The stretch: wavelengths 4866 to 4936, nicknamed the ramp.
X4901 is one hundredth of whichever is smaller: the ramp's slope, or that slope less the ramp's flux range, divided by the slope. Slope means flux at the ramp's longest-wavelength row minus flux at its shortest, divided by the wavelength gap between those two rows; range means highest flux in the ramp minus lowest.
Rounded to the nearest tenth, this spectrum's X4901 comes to -1.3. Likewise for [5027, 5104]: -5.1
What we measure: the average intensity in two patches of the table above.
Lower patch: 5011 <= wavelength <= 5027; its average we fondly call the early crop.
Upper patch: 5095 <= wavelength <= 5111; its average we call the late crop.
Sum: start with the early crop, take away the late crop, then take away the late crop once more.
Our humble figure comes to -16.92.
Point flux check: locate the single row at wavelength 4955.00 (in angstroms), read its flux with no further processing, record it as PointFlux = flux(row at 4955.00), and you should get 17.71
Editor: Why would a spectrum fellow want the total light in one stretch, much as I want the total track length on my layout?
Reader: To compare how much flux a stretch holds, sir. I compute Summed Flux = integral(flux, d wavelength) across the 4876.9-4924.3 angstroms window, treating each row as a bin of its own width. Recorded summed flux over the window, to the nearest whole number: 847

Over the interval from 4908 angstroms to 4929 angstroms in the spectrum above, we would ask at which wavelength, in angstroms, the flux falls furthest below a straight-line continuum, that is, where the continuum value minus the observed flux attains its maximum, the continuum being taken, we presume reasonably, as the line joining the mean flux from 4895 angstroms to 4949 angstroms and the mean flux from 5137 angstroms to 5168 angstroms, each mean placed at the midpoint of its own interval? 4923.16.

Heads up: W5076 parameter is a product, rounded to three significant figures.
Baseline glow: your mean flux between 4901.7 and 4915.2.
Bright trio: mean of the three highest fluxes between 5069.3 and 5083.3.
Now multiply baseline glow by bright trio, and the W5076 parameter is 310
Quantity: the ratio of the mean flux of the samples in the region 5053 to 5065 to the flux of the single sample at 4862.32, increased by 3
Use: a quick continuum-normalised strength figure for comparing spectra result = 4.14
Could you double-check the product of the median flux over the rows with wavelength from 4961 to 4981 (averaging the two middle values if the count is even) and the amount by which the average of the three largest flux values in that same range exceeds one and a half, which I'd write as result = 289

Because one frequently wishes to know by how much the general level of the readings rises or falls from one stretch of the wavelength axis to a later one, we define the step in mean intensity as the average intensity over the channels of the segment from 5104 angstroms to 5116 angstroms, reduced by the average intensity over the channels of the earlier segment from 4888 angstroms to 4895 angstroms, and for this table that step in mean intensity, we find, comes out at -1.5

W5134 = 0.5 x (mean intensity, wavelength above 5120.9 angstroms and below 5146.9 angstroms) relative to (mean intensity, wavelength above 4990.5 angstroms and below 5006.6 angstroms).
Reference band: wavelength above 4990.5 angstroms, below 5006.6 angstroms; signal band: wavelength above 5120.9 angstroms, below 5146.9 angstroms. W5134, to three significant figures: 0.578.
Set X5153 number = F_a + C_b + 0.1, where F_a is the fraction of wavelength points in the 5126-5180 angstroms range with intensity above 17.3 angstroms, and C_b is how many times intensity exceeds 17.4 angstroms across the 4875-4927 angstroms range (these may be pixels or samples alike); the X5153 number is 17.3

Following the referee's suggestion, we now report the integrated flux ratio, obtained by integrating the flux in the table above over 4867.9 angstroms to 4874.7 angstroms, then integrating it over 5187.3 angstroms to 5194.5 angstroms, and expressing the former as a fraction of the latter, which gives 1.01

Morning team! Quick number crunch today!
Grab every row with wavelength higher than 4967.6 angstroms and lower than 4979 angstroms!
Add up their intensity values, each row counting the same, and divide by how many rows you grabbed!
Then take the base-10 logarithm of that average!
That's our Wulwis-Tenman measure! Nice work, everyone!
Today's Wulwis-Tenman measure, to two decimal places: 1.24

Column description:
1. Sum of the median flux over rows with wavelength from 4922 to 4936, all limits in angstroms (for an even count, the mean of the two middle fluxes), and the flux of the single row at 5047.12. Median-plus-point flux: 35.1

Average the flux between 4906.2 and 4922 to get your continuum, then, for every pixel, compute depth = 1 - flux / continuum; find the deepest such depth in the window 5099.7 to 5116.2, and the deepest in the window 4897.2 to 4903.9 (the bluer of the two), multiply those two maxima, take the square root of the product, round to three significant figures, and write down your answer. 0.0375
